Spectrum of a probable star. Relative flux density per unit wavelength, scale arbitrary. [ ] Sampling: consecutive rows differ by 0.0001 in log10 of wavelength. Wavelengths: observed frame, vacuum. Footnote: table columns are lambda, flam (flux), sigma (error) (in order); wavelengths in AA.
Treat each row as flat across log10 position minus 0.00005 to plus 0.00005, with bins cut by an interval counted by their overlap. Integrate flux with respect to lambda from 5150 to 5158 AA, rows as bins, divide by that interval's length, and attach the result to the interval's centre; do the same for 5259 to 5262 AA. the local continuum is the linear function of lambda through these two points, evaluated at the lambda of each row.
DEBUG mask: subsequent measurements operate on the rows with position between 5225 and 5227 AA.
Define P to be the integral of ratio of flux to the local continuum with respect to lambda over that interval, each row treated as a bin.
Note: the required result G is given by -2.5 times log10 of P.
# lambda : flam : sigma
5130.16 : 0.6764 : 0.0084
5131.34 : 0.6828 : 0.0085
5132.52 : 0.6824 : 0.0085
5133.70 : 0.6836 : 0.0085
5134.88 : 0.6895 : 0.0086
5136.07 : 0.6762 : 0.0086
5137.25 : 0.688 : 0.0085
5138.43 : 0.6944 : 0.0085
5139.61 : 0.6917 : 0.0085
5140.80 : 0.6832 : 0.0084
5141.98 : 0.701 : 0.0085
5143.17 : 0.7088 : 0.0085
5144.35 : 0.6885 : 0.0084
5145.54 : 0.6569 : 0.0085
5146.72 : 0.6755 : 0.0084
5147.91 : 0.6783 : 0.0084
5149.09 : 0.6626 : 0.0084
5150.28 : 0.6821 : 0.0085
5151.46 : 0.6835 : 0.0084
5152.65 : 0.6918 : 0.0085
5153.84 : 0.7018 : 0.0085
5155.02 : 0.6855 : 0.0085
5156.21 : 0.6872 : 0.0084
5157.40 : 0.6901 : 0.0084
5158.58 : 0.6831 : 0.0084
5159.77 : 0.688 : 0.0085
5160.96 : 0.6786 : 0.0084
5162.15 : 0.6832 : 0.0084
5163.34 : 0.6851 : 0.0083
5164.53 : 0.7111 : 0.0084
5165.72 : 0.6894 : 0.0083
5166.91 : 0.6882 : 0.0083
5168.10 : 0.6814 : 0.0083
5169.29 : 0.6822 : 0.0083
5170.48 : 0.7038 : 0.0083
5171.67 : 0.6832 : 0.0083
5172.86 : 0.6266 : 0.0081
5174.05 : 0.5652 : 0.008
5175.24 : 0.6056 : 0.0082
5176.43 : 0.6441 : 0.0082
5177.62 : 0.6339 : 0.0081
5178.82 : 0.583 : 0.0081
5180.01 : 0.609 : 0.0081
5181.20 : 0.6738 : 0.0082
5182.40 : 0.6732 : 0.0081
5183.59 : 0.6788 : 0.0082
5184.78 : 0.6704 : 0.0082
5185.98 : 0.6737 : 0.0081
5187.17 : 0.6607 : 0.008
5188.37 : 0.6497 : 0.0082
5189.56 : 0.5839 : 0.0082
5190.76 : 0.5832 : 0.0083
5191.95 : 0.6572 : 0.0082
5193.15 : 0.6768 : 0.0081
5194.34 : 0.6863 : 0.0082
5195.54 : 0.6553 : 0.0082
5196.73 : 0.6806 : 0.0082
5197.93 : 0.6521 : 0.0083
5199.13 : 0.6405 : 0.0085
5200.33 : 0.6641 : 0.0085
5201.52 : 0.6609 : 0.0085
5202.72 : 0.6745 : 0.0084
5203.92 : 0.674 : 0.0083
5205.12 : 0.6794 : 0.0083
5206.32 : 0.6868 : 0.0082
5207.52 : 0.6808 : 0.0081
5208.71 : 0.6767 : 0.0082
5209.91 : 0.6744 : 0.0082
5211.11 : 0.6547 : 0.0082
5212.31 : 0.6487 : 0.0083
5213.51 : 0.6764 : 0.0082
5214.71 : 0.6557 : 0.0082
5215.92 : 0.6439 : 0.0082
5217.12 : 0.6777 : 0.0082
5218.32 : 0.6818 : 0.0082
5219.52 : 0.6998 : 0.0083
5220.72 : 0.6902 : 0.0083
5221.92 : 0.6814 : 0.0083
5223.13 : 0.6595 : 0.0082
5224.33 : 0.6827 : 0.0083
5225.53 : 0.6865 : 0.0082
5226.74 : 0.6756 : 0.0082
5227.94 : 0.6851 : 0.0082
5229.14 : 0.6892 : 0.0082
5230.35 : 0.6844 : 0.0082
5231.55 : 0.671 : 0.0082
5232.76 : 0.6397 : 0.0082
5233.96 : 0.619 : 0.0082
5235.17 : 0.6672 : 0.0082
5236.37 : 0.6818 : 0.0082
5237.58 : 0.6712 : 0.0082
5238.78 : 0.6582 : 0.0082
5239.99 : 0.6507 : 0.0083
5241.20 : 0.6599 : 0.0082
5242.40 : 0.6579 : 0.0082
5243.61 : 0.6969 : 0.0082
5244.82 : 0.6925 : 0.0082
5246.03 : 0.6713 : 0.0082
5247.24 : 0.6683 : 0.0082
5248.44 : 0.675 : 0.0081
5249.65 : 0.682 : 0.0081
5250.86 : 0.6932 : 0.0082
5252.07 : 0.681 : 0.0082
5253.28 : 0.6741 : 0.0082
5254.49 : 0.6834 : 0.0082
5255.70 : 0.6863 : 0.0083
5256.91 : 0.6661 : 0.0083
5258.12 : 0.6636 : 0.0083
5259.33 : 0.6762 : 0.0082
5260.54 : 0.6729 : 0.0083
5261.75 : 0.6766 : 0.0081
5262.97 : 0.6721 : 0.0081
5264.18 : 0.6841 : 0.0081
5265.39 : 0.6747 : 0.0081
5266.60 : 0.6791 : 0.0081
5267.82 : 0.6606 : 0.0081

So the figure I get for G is -0.75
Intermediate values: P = 2.00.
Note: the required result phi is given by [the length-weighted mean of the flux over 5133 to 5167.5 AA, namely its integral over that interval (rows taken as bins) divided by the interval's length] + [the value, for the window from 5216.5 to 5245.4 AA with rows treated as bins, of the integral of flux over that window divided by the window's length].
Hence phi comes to 1.36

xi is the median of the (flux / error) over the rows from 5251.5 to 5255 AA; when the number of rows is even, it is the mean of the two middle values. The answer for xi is 83.0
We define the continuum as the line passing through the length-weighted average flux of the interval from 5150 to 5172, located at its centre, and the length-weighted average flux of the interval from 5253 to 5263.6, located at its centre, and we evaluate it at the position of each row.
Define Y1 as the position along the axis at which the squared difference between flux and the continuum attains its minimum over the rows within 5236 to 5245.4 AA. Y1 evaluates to 5236.37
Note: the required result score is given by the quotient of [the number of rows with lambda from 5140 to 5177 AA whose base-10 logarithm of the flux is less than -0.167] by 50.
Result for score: 0.180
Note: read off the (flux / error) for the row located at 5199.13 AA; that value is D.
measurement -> 75.4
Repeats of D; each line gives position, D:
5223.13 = 80.4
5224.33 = 82.3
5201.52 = 77.8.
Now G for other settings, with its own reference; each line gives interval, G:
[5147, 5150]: -1.16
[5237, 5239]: -0.74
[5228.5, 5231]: -1.01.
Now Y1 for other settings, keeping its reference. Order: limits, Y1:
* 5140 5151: 5144.35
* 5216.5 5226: 5218.32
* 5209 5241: 5218.32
